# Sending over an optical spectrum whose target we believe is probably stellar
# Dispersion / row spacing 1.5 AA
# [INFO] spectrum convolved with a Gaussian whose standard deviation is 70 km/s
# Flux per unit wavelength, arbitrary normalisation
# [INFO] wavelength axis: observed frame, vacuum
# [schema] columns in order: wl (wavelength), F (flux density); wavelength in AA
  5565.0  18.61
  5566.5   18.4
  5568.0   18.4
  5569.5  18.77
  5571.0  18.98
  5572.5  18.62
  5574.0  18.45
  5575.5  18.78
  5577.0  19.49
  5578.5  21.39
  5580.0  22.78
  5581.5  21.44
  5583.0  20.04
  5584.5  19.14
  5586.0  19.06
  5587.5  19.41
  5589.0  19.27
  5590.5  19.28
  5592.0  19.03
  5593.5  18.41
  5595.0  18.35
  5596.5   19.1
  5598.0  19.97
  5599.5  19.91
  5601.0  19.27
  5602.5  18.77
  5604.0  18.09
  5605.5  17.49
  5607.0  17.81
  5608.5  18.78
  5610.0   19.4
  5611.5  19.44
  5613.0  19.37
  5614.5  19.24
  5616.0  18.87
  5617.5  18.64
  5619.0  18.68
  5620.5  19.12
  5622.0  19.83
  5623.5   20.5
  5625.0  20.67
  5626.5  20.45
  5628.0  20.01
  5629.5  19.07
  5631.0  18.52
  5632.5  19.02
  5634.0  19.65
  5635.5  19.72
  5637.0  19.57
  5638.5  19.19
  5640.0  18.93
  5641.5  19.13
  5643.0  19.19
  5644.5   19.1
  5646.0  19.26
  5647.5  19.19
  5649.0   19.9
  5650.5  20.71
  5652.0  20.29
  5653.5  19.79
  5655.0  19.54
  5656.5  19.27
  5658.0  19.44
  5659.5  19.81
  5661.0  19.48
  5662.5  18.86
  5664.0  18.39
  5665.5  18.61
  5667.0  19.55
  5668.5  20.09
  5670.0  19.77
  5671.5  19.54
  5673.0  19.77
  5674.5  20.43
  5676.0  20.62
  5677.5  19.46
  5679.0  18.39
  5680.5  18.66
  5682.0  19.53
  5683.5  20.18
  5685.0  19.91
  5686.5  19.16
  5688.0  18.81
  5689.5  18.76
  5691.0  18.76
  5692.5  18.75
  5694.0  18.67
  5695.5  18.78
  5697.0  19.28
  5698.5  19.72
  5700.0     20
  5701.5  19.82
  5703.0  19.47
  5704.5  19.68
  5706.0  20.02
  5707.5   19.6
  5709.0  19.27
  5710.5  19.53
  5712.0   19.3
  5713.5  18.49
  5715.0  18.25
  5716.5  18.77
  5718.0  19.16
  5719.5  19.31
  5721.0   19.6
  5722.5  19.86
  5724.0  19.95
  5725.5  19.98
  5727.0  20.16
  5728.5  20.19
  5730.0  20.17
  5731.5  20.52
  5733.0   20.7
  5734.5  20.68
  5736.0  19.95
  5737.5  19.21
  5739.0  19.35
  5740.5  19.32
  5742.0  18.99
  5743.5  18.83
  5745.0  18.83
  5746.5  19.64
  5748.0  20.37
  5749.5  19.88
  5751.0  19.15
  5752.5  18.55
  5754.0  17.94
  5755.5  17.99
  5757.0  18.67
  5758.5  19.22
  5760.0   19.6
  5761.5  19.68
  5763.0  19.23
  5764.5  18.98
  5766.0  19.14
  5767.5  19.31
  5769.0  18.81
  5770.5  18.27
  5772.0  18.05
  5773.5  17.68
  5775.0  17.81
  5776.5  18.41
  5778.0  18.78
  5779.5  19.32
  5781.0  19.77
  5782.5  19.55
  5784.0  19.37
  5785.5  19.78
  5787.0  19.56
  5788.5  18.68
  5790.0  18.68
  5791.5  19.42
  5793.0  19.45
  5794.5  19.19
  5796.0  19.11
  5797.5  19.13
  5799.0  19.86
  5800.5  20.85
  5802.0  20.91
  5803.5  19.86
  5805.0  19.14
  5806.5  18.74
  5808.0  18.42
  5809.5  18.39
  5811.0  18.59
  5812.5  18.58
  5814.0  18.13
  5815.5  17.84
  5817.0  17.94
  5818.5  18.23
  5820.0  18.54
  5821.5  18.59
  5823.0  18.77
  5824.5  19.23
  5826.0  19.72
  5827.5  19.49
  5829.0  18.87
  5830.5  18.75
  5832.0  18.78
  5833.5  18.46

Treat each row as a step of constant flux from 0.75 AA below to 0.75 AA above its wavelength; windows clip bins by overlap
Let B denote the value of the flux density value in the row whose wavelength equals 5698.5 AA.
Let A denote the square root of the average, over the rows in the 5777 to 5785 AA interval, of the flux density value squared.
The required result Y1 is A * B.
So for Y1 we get 382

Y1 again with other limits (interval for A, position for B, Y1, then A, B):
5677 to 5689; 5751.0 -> 369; 19.3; 19.15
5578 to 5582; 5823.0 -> 411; 21.9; 18.77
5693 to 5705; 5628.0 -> 389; 19.4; 20.01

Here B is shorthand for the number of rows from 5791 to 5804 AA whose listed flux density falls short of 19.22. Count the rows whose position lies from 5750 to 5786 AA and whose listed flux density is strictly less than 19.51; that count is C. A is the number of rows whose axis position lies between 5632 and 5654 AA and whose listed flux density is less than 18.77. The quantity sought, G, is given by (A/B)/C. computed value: 0.000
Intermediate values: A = 0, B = 3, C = 19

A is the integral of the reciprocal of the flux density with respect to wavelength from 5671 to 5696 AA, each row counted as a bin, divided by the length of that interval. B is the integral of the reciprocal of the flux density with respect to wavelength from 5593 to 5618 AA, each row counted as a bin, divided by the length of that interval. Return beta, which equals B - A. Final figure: 0.0012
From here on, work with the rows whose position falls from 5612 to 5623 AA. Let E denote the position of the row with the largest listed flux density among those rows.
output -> 5622.0 AA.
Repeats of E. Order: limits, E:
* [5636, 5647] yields 5637.0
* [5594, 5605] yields 5598.0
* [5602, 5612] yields 5611.5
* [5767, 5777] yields 5767.5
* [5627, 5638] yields 5628.0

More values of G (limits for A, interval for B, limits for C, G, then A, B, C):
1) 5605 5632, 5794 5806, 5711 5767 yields 0.060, 5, 4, 21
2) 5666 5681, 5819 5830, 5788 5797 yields 0.083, 2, 4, 6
